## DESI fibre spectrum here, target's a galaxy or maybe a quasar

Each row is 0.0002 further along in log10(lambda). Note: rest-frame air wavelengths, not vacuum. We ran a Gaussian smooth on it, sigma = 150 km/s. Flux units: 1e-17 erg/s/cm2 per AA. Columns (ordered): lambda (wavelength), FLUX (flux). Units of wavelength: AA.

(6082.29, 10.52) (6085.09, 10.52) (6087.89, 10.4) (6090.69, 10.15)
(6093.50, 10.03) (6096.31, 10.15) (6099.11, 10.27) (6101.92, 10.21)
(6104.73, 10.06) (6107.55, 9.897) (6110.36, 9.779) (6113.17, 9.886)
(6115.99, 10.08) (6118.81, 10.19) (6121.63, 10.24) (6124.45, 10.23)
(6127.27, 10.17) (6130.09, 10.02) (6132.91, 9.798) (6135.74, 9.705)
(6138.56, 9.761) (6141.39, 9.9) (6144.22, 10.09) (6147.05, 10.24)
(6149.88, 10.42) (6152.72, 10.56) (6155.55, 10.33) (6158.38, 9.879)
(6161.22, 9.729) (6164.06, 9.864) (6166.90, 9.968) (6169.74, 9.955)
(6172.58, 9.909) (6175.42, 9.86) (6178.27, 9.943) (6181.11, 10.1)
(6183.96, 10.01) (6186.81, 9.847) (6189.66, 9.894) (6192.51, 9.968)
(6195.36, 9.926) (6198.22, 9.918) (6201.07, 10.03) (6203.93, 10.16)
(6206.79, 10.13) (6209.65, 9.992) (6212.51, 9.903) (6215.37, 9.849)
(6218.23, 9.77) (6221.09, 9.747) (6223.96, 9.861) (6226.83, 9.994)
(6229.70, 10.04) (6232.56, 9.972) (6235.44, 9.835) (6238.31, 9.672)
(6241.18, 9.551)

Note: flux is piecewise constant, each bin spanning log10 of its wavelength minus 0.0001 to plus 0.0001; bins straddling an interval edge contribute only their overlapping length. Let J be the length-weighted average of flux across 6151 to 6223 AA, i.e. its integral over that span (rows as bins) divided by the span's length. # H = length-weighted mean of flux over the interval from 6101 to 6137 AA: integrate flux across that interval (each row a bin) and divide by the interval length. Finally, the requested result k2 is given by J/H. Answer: 1.00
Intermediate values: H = 10.0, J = 10.0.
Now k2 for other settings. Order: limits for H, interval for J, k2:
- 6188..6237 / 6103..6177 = 1.01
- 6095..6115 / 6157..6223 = 0.99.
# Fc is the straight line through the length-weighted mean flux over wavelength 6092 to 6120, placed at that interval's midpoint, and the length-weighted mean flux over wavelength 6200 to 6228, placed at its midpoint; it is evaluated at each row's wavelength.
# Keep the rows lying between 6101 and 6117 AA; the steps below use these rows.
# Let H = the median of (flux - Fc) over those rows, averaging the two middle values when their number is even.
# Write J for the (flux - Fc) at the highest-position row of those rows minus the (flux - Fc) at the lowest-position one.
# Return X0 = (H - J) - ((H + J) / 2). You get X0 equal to 0.1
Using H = -0.07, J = -0.12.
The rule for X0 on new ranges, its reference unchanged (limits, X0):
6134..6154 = -1.3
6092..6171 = 0.0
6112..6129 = -0.4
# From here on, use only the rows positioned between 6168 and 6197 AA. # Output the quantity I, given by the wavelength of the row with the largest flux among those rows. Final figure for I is 6181.11 AA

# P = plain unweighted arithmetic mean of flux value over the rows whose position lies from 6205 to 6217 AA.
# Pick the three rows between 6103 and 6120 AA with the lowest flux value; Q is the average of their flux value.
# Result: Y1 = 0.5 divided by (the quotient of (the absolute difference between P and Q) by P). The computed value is 44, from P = 9.97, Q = 9.85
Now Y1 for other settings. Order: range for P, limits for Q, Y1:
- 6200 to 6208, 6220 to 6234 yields 20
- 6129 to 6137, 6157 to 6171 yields 289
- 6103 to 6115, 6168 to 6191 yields 129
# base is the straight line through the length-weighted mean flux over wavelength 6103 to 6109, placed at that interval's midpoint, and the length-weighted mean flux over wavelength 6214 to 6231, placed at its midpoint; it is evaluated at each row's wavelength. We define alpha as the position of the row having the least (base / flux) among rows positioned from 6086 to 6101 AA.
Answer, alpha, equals 6087.89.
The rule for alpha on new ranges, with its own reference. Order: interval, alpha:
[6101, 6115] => 6101.92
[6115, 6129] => 6121.63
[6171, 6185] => 6181.11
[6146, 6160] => 6152.72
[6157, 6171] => 6166.90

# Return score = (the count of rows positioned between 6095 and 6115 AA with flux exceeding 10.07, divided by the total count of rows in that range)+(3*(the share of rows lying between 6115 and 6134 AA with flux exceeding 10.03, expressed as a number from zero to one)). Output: 2.6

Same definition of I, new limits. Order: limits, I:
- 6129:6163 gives 6152.72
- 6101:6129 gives 6121.63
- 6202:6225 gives 6203.93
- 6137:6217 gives 6152.72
